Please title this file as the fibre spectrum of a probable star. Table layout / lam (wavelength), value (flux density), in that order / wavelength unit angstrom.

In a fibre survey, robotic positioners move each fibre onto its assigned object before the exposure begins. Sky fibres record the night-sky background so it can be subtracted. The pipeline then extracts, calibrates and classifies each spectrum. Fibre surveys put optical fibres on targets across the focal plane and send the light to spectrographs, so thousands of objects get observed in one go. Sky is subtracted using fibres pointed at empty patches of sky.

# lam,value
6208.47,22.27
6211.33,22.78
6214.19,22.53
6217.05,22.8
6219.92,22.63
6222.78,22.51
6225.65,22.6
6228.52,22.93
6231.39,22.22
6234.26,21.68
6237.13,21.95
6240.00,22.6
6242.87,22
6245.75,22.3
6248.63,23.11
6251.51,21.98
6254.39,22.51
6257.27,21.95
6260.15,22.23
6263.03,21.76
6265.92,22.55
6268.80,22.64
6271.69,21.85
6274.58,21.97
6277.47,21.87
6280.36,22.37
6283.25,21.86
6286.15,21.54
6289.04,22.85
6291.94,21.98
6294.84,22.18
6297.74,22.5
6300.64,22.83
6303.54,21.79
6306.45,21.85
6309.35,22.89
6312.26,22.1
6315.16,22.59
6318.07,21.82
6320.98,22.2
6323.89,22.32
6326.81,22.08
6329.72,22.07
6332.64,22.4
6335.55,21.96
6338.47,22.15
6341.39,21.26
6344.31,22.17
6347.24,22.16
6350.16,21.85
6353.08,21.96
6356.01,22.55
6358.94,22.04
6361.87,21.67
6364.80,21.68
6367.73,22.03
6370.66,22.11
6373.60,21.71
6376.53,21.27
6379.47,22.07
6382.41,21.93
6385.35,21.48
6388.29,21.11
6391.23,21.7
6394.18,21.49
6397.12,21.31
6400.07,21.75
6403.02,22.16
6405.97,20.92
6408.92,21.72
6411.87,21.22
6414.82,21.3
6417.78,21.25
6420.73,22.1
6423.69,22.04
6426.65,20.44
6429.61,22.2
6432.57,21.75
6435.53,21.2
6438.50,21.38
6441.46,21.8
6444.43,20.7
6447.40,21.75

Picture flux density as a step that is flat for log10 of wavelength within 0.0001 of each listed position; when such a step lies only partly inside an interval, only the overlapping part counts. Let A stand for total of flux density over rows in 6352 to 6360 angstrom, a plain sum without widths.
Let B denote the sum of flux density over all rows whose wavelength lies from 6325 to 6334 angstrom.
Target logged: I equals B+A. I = 133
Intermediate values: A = 67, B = 67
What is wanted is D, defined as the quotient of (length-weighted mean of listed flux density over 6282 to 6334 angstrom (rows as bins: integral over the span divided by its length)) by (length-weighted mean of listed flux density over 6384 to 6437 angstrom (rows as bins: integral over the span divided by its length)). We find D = 1.03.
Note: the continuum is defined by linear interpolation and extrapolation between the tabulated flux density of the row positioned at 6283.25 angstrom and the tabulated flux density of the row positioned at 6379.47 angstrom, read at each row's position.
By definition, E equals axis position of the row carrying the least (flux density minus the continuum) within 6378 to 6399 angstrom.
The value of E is 6388.29 angstrom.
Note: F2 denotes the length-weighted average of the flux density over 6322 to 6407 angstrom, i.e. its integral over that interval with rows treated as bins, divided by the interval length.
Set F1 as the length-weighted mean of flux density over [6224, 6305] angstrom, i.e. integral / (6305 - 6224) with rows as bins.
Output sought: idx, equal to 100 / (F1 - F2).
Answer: 256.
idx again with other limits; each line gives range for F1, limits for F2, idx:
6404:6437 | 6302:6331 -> -144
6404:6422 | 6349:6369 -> -188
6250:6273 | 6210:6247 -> -429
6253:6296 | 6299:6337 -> -1163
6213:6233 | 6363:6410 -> 107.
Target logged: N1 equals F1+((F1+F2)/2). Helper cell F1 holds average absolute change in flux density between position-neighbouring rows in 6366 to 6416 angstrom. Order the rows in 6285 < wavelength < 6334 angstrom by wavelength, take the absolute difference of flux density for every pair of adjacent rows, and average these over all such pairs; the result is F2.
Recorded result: 0.93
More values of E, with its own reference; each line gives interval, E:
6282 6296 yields 6286.15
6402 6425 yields 6405.97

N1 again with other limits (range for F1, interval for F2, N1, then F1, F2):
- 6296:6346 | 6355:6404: 0.93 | 0.50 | 0.36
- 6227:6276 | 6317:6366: 0.98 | 0.54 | 0.34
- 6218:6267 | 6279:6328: 1.04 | 0.51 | 0.55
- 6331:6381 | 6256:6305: 0.85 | 0.40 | 0.50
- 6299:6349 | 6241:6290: 0.99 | 0.48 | 0.54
